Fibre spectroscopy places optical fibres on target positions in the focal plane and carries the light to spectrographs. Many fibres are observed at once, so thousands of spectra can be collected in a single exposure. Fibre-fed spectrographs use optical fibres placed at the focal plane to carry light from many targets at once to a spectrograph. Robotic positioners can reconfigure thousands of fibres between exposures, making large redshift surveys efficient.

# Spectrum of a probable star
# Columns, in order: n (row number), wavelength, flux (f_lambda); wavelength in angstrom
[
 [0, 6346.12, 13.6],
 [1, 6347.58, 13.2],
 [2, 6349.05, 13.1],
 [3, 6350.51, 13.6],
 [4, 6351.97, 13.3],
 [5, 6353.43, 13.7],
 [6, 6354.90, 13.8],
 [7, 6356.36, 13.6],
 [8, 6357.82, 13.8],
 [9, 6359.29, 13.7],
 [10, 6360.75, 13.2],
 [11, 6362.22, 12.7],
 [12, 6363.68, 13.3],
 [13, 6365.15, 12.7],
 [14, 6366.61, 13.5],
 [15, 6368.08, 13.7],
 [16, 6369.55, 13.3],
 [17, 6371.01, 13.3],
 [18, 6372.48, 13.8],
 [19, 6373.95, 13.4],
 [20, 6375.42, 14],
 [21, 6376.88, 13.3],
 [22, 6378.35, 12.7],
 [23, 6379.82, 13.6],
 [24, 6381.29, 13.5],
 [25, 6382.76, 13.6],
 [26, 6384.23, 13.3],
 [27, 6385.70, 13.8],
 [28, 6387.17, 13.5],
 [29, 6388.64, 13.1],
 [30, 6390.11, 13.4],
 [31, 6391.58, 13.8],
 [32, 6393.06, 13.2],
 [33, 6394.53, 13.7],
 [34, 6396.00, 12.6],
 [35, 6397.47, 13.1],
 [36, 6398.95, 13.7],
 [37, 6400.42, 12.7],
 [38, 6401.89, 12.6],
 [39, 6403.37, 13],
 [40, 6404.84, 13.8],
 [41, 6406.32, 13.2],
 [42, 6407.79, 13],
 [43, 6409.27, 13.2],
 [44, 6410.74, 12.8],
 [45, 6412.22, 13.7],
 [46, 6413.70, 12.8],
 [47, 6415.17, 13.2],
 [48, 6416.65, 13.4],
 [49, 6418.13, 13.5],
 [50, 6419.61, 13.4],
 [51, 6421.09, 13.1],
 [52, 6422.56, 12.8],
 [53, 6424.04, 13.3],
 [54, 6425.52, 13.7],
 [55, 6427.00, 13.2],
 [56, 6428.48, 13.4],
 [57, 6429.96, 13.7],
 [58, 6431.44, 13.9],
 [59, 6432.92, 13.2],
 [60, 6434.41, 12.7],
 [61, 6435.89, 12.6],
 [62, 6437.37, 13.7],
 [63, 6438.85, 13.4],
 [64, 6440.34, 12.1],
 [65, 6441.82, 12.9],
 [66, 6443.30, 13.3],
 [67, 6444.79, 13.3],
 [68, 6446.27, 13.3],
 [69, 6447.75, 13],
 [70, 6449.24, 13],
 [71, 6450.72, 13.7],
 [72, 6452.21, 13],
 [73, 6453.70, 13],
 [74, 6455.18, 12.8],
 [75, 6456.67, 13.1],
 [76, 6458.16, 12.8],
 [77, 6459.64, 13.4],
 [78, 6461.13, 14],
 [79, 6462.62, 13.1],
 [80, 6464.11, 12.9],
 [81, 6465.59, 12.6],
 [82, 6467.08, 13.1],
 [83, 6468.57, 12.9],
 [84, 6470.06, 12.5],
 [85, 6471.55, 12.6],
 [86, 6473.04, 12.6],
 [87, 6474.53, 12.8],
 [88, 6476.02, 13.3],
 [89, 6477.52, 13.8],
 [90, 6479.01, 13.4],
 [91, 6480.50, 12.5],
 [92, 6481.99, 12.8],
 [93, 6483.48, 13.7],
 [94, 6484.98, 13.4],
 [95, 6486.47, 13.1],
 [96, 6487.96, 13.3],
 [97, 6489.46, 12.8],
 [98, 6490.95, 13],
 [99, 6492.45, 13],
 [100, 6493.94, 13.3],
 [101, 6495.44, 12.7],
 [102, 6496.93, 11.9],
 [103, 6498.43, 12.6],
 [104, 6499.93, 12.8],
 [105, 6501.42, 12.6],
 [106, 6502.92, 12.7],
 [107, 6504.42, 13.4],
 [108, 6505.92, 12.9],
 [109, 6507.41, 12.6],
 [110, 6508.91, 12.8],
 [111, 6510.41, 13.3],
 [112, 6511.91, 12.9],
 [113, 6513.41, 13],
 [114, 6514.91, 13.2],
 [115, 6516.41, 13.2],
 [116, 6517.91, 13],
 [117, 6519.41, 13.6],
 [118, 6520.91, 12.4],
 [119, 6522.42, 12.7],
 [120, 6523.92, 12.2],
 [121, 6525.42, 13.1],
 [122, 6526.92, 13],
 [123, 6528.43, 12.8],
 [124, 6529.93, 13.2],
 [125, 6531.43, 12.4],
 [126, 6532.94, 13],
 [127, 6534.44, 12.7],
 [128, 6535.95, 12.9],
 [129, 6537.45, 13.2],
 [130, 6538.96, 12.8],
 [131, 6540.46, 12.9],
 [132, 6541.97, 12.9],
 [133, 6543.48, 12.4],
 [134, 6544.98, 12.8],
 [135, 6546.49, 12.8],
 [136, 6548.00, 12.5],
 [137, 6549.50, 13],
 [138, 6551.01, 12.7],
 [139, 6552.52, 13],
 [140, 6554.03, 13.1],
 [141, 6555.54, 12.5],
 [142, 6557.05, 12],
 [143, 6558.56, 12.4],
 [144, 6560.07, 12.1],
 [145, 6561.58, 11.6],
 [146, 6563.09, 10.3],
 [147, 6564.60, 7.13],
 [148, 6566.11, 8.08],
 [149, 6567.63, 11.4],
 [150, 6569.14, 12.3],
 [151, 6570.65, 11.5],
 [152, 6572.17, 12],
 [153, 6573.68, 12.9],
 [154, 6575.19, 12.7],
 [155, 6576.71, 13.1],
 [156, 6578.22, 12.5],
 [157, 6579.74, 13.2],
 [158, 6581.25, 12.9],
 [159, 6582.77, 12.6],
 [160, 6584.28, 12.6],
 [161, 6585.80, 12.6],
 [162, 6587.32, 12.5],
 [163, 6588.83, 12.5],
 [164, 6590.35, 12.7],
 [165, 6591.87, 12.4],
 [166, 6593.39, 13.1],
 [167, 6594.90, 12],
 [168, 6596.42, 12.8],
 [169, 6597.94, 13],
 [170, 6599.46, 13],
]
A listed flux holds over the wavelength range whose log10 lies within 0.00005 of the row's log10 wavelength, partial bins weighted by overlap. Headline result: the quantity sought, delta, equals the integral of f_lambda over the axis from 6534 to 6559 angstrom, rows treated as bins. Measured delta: 319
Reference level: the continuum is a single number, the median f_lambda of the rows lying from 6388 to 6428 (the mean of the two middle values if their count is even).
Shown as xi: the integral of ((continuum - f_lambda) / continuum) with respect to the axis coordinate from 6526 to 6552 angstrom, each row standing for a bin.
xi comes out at 0.7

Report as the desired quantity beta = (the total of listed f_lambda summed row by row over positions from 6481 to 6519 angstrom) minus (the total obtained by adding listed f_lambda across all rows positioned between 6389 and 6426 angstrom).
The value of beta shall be -7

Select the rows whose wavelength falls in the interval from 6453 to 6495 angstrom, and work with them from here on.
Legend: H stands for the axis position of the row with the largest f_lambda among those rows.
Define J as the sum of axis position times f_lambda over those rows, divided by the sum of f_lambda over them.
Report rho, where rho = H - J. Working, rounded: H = 6461.13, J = 6473.8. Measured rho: -12.7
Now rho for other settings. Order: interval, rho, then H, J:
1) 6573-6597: -5.2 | 6579.74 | 6585.0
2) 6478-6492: -1.5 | 6483.48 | 6485.0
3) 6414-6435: 6.7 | 6431.44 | 6424.8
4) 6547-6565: -1.7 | 6554.03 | 6555.8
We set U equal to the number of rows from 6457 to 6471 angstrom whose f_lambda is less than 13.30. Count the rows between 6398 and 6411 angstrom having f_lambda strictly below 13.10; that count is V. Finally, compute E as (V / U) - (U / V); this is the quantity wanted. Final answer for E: -0.7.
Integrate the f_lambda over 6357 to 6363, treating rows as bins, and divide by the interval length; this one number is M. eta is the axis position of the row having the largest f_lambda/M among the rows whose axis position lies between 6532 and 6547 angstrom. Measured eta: 6537.45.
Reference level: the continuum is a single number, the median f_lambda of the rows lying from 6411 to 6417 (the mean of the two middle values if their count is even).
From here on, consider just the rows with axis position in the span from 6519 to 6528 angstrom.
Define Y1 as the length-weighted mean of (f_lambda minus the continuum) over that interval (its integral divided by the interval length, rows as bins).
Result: -0.5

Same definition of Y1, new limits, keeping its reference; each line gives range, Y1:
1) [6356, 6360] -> 0.4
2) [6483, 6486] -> 0.2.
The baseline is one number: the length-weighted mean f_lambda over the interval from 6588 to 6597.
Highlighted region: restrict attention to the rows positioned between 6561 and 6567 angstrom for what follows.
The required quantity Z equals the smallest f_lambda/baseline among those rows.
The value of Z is 0.57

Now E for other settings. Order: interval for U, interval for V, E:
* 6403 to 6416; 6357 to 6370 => -3.2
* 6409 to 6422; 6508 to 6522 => 0.0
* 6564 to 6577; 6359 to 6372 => -4.3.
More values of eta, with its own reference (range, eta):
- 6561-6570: 6569.14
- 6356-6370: 6357.82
